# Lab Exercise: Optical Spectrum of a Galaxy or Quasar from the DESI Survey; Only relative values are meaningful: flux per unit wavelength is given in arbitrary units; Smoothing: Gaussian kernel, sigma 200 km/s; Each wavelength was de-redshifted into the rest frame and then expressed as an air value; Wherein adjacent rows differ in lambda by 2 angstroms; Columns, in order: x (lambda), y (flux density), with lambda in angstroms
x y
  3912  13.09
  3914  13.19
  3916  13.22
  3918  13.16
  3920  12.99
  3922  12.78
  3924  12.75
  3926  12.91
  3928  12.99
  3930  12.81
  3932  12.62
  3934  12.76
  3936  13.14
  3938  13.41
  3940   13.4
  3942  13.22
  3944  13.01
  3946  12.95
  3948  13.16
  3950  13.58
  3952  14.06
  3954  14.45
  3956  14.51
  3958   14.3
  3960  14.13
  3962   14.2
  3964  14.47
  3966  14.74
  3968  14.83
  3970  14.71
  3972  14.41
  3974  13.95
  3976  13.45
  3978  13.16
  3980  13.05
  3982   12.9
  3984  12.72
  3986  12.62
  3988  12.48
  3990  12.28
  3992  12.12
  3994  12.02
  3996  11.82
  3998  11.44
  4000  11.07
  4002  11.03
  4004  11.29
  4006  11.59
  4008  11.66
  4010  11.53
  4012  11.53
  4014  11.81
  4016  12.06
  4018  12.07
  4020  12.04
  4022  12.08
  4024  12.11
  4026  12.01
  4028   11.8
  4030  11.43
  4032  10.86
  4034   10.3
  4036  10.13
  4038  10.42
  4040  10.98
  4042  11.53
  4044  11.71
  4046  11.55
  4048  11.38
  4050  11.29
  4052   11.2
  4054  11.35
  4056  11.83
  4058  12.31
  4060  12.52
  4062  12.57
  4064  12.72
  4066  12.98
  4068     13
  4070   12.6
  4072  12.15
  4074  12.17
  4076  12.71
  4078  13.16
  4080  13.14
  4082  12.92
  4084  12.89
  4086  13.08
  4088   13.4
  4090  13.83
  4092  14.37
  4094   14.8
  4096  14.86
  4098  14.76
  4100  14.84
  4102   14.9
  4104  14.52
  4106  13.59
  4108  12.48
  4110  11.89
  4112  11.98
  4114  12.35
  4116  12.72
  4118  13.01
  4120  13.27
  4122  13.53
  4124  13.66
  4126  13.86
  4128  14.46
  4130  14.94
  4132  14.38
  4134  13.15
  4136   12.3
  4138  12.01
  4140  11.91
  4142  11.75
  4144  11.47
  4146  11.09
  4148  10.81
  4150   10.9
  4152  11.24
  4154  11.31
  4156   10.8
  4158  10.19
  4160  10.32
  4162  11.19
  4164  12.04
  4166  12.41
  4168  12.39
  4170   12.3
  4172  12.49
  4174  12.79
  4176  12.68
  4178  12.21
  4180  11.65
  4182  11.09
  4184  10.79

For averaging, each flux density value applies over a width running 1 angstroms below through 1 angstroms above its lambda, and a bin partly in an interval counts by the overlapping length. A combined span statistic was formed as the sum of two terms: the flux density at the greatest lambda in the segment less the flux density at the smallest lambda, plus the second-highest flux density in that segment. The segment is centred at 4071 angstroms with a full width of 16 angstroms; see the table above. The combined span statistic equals 13.4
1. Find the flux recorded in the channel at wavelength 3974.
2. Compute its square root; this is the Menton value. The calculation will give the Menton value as 3.73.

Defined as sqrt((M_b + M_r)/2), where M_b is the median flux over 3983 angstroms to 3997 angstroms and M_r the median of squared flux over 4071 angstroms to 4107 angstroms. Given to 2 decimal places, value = 9.86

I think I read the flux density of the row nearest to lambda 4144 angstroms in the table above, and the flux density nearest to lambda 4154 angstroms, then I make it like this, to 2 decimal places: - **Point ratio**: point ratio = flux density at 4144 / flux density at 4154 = 1.01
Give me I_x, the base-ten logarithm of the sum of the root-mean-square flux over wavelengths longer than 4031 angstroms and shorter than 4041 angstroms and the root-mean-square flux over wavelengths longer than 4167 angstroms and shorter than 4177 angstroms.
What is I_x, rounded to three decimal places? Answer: 1.363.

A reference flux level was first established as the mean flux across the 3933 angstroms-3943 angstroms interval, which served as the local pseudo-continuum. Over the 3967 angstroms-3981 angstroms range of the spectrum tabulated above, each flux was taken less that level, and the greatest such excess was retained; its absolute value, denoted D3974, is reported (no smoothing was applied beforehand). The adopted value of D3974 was 1.6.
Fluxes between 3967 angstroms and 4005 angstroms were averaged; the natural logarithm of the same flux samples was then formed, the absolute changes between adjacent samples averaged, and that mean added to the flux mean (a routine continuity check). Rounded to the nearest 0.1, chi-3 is 12.7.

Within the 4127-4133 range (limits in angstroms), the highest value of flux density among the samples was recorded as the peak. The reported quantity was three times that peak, 45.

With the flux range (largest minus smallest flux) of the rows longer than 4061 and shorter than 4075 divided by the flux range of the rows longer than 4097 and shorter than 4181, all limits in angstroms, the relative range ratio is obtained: 0.2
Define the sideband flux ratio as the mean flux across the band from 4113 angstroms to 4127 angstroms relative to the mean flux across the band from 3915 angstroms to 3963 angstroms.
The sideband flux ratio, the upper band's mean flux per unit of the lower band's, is 0.99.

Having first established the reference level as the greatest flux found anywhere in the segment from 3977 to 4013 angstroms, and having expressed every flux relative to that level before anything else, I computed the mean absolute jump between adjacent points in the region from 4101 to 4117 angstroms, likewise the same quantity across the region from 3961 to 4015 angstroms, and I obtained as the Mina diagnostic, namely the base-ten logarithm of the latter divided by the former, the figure -0.42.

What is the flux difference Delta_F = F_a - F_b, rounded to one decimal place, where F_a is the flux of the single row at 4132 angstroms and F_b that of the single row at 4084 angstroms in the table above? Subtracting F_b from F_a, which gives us 1.5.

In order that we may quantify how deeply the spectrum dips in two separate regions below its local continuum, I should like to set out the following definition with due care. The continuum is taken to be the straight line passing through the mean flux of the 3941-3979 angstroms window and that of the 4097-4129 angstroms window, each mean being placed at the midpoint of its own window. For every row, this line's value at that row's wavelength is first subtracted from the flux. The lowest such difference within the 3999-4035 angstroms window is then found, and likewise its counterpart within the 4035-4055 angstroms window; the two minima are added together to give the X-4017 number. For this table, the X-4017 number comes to -7.03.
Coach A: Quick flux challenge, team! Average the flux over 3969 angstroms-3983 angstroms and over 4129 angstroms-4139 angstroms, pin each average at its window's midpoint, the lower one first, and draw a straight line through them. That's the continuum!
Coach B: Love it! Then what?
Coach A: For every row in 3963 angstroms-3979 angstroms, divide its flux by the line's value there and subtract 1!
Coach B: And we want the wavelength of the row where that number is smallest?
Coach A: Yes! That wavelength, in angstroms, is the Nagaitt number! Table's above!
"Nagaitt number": 3978 angstroms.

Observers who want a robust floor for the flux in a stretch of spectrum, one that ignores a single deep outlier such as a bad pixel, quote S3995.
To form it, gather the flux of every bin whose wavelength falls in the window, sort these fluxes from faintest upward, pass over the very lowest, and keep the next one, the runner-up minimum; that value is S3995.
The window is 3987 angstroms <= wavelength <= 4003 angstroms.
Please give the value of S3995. 11.07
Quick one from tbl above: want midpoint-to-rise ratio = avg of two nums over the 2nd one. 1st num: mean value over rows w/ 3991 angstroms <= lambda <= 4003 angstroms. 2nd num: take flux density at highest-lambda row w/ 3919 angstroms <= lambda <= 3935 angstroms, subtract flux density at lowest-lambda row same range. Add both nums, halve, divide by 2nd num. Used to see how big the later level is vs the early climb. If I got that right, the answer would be -25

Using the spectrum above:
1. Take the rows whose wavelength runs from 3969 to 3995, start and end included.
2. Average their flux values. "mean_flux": 13.07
